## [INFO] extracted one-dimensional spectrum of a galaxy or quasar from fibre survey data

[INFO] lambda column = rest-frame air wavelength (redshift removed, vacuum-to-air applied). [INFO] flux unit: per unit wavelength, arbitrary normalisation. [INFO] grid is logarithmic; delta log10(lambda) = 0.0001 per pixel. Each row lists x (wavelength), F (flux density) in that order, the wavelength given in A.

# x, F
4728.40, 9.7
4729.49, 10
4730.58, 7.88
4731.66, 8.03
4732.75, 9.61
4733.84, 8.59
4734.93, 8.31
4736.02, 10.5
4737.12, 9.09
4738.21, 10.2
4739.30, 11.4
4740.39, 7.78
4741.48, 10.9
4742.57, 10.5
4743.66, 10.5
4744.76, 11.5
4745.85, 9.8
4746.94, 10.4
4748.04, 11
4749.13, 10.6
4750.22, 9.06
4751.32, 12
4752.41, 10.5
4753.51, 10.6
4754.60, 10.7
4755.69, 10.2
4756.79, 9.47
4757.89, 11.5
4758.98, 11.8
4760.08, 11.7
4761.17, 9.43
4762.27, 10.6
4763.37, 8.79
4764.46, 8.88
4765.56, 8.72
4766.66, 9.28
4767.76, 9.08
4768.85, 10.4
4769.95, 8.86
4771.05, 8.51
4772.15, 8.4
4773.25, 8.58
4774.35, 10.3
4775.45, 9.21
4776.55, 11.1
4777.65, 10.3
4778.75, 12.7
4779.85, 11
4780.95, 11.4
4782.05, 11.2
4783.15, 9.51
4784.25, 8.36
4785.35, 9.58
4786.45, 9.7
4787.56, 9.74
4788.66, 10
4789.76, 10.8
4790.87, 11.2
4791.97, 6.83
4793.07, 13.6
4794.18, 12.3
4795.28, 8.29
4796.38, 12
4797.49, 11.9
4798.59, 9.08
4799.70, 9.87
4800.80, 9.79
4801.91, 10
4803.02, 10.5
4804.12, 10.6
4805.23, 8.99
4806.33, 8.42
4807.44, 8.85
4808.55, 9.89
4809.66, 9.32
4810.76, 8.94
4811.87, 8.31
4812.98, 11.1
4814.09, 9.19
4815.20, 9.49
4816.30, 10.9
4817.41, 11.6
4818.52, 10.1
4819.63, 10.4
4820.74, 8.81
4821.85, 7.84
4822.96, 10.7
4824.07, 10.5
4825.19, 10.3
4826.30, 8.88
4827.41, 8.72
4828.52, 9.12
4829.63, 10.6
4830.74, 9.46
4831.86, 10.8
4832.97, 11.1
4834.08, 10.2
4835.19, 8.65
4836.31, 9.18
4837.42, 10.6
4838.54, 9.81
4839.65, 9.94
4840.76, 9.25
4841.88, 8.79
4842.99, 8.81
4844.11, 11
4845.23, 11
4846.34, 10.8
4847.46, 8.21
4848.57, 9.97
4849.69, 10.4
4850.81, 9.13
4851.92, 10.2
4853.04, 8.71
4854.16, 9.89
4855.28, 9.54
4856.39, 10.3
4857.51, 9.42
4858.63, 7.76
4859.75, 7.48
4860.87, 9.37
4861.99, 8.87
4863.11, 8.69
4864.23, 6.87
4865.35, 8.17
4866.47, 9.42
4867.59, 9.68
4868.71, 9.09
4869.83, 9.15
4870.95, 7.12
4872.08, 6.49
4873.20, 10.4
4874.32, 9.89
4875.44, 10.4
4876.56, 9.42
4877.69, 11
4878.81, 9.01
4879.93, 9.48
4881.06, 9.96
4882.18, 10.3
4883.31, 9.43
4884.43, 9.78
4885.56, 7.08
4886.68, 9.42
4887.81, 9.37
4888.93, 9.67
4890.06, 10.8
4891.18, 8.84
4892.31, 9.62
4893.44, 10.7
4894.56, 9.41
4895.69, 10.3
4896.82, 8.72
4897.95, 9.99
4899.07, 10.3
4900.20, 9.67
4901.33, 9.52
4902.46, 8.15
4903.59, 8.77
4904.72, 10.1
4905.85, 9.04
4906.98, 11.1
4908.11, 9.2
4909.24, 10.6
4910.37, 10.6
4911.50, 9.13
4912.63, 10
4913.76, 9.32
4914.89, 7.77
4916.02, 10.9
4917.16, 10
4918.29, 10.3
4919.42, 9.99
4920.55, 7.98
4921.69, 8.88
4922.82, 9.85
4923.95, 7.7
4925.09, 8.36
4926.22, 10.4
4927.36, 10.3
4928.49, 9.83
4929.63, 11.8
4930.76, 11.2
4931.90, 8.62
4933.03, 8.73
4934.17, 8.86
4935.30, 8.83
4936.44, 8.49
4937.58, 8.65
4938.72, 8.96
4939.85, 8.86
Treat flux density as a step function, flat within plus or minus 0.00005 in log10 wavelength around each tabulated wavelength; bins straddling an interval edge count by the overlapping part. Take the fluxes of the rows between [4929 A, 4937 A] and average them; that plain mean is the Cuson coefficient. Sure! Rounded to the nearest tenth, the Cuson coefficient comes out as 9.5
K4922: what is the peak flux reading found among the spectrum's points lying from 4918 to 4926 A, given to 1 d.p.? 10.3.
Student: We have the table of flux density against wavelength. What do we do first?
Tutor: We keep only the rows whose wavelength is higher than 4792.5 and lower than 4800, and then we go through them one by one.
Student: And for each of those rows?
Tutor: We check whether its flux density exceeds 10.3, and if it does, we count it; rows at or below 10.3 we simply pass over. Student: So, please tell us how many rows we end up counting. 4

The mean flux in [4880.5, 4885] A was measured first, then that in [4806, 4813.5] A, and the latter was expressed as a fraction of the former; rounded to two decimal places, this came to 0.94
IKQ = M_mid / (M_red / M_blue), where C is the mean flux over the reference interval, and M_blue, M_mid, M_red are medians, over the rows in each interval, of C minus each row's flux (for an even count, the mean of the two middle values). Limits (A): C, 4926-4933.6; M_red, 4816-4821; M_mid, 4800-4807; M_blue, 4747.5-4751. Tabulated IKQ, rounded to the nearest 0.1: 0.4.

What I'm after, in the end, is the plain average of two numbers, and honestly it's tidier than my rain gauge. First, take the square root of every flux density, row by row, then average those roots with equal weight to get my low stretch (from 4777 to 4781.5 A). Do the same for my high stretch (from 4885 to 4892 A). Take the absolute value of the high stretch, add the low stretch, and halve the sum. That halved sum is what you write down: 3.20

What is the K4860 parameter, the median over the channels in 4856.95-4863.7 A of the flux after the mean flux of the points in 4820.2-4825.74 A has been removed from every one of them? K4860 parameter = -0.8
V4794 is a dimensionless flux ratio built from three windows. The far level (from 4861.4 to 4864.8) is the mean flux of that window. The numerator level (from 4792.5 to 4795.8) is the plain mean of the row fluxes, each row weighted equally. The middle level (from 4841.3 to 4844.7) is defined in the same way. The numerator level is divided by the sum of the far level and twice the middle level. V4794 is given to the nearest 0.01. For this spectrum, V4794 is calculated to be 0.42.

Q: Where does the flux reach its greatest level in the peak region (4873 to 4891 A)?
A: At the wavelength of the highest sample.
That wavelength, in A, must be 4877.69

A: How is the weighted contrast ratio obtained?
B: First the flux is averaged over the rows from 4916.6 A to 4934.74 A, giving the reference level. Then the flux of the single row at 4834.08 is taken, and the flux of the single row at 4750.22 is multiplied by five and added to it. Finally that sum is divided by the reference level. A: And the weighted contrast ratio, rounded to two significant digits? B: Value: 5.8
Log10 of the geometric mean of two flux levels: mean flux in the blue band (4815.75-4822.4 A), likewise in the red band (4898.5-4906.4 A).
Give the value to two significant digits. 0.98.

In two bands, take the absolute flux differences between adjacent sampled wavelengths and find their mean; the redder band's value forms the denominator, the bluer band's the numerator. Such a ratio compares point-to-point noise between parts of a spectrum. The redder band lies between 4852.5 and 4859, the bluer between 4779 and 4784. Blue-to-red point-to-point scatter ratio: 0.8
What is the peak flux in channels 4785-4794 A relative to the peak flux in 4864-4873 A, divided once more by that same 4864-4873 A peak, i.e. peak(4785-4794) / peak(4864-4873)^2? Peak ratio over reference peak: 0.145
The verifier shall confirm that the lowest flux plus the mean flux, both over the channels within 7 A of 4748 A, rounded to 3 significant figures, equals 19.7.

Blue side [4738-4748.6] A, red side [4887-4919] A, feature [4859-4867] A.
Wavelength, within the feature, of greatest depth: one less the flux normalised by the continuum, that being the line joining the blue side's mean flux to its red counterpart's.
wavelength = 4864.23 A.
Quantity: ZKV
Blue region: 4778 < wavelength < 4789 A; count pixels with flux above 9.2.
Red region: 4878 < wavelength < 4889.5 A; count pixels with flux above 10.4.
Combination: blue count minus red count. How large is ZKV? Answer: 9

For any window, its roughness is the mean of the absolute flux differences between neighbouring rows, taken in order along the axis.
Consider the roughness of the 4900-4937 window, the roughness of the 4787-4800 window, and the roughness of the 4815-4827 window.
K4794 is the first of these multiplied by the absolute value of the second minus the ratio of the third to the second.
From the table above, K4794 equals 1.94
